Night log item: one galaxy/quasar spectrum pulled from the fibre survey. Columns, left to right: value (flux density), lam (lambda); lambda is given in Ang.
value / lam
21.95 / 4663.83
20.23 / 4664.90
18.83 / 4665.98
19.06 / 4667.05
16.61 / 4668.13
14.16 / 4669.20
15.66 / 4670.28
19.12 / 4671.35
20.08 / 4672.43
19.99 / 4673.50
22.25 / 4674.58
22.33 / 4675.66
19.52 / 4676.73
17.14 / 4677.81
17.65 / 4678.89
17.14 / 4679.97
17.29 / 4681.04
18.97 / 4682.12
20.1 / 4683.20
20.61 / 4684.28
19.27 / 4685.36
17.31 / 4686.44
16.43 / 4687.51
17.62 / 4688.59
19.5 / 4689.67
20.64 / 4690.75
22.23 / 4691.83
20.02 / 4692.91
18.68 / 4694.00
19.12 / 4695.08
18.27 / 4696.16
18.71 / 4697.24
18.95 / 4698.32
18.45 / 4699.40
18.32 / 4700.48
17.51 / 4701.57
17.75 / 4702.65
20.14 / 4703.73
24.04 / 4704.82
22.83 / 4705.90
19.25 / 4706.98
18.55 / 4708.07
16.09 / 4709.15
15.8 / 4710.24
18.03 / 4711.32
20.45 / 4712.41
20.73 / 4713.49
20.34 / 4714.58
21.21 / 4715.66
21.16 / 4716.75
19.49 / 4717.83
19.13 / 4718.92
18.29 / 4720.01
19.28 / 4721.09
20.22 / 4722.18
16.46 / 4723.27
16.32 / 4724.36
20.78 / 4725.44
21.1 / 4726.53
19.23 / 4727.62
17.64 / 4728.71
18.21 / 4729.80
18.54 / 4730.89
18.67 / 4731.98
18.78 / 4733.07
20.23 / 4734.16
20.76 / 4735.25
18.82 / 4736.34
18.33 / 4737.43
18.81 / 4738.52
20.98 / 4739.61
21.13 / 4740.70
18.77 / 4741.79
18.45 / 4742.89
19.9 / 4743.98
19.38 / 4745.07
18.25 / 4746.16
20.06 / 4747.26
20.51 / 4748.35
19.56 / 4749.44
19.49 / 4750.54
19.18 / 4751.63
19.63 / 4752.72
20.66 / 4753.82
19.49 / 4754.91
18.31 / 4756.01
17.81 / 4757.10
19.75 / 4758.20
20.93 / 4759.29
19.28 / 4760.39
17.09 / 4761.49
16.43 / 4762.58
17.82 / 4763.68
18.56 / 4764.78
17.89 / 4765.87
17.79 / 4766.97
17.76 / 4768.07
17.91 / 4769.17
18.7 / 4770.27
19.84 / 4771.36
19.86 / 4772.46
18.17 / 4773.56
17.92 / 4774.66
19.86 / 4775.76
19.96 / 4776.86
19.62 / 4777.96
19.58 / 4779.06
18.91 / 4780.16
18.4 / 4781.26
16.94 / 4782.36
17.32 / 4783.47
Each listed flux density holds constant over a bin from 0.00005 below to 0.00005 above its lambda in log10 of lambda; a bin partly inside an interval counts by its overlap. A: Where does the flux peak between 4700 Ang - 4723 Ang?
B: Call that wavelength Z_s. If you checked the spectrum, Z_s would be 4704.82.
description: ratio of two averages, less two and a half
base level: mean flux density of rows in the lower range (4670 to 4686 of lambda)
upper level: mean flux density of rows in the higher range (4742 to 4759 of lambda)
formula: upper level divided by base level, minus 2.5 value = -1.49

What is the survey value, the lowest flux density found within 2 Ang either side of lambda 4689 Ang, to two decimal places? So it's 16.43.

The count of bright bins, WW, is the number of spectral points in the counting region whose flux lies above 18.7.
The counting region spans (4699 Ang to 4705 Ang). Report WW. 2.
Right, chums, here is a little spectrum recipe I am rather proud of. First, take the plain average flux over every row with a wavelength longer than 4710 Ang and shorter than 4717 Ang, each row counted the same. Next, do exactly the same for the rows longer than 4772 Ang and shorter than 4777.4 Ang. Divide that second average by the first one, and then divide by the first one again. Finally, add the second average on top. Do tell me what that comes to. 19.2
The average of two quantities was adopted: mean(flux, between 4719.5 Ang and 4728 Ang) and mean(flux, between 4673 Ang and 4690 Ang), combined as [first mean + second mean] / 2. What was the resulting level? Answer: 19.0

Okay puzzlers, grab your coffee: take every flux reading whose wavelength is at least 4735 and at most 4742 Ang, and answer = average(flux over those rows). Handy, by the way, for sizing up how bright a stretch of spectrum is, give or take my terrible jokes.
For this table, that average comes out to 19.7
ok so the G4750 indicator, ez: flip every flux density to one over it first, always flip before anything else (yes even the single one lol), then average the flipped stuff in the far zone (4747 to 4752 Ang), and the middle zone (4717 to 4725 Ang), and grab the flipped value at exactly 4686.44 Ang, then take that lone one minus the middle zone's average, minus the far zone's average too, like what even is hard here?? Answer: -0.047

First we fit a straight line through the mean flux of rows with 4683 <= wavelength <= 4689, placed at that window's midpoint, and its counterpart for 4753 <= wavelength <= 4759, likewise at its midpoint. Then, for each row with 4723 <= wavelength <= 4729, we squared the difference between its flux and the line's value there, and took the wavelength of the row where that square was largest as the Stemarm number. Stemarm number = 4724.36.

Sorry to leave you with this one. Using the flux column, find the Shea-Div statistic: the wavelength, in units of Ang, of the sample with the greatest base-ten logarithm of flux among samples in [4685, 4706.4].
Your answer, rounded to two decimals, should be 4704.82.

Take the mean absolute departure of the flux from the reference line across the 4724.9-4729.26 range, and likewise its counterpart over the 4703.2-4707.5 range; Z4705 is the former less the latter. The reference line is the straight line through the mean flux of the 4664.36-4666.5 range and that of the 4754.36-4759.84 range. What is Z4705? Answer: -1.0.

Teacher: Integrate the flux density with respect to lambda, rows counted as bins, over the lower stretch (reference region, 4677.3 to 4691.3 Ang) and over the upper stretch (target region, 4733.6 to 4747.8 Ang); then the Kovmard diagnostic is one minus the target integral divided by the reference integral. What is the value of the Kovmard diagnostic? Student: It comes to -0.07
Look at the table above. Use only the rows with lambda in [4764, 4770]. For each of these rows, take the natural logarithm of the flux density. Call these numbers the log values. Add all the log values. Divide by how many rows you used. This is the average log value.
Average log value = 2.89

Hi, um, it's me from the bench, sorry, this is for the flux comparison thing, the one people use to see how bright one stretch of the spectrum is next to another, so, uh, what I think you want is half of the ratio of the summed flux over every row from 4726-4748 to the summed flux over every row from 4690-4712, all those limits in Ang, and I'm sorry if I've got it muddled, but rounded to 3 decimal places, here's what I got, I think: 0.503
